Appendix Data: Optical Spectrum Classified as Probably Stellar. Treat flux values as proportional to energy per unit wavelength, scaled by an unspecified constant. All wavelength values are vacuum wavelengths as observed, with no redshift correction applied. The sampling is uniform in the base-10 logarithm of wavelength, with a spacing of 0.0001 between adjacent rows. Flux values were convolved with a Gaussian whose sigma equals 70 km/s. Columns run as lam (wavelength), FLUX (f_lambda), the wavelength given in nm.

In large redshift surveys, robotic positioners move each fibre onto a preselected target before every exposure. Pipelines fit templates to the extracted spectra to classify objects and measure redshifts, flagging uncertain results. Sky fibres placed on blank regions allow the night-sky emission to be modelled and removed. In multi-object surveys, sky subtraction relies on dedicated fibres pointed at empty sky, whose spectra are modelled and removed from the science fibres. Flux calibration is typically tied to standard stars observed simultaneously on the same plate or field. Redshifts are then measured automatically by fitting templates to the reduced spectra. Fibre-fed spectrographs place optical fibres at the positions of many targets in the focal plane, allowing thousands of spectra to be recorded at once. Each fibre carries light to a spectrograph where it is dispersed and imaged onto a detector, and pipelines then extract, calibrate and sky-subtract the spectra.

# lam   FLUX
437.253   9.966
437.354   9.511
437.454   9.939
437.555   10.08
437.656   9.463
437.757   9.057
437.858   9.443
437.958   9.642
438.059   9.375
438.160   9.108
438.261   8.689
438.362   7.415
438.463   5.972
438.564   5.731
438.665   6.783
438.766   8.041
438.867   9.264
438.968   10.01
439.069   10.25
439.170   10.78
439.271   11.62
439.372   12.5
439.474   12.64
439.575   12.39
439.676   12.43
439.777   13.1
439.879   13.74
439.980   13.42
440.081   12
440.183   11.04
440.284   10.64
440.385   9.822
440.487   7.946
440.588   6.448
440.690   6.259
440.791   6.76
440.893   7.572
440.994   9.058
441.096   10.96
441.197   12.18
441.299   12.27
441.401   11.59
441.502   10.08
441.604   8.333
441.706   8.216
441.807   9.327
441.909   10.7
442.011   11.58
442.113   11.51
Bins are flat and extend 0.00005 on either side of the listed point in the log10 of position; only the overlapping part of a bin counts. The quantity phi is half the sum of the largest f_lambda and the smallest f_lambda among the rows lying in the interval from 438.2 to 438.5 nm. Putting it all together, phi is 7.3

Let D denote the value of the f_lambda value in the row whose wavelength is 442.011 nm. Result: 11.58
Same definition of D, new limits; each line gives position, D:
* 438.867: 9.264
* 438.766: 8.041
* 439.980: 13.42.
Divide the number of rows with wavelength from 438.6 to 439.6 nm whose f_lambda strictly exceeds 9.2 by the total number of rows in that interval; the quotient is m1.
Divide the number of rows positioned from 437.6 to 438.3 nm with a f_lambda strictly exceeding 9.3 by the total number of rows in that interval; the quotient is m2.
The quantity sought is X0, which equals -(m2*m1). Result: -0.5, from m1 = 0.80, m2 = 0.6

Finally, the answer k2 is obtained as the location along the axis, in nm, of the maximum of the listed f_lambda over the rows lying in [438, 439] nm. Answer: 438.968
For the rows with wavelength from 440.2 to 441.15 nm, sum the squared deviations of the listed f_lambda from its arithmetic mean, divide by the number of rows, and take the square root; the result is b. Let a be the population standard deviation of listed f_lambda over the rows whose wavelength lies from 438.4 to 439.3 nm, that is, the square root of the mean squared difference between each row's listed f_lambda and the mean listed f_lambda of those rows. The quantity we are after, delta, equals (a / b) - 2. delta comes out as -0.8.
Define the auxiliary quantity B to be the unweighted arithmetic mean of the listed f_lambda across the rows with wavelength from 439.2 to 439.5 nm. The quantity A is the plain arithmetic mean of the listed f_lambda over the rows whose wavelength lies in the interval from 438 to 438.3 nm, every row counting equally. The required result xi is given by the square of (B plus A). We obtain 454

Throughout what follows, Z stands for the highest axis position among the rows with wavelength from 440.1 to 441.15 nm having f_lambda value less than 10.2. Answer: 440.994 nm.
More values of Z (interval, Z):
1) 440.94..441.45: 440.994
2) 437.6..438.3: 438.261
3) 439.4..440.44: 440.385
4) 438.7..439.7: 438.968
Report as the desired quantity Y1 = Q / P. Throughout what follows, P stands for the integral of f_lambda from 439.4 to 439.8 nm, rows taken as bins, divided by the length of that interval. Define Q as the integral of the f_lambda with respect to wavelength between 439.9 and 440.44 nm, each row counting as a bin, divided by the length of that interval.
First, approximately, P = 12.6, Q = 11.5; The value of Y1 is 0.9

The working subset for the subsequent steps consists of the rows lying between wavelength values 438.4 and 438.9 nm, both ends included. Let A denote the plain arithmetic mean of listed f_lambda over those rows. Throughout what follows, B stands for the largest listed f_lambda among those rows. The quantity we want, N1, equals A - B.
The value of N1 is -2.1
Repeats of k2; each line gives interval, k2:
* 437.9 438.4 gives 437.958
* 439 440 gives 439.879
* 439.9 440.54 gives 439.980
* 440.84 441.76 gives 441.299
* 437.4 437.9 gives 437.555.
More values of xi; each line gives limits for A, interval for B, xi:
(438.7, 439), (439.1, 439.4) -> 430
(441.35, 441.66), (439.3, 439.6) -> 507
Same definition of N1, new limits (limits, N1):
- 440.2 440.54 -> -1.2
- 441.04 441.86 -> -1.9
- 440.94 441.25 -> -1.4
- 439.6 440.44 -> -1.7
